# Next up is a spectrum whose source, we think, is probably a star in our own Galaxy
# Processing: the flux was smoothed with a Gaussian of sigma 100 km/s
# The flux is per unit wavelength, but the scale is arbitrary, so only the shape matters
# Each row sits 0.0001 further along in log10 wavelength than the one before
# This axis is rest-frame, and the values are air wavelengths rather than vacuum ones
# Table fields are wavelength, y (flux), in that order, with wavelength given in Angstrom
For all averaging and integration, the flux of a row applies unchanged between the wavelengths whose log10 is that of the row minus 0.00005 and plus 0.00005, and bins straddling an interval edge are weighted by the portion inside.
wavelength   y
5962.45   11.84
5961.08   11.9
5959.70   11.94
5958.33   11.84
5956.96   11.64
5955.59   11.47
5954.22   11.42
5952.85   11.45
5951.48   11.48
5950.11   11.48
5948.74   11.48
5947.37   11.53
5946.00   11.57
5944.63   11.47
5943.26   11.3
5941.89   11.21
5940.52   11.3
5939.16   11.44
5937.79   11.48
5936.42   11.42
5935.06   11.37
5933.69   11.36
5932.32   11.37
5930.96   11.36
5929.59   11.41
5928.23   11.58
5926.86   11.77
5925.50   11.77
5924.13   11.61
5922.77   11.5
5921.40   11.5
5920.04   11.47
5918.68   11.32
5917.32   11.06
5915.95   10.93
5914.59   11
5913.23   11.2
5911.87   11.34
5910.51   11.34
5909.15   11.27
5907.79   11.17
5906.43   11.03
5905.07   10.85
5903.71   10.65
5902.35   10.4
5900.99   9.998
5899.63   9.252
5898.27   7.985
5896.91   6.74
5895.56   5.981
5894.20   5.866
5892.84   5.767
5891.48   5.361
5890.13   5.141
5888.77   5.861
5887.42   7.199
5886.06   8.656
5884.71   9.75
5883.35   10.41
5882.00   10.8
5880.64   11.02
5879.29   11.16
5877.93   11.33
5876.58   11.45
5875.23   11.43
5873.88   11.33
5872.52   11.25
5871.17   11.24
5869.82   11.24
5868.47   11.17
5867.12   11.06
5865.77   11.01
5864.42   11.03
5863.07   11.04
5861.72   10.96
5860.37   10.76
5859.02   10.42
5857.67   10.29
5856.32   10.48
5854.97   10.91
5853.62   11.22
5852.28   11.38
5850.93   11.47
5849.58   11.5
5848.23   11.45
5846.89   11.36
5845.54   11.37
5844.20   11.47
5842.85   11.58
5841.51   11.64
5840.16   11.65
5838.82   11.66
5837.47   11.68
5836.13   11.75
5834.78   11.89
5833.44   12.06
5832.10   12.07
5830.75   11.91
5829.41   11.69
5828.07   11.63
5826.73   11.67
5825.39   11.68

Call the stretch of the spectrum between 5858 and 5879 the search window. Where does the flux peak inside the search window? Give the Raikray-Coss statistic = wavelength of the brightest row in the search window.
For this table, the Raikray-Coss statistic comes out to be 5876.58 Angstrom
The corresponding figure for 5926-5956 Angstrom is 5926.86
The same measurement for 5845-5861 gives 5849.58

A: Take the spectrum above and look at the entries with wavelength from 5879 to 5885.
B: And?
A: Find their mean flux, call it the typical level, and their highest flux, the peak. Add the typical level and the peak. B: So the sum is 21.8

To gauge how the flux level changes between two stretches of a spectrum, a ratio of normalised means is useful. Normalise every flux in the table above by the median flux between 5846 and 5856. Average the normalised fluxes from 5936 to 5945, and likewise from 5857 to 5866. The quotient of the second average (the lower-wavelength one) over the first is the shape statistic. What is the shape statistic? 0.95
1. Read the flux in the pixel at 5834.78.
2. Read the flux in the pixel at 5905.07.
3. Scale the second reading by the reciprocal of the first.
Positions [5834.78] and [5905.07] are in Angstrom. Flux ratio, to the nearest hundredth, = 0.91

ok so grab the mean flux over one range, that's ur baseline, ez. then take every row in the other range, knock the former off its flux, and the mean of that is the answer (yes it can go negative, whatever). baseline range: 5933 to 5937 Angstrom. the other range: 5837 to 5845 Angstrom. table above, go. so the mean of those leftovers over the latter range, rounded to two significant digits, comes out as 0.23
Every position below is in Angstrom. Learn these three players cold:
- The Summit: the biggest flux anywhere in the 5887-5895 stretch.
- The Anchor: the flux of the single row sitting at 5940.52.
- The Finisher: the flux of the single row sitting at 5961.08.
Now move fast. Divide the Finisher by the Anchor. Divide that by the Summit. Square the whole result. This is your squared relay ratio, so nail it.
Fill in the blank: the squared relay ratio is 0.021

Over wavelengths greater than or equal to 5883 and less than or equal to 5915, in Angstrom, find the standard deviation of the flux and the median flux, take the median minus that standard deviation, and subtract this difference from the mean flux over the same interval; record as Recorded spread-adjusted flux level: 1.3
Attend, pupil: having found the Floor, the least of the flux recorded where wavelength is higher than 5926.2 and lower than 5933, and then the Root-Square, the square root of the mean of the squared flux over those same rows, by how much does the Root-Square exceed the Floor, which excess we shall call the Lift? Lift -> 0.14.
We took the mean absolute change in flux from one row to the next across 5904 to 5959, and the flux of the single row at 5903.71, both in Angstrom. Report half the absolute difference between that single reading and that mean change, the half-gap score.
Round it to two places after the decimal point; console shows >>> 5.28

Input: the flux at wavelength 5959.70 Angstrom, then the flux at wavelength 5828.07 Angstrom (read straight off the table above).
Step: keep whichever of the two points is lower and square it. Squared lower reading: 135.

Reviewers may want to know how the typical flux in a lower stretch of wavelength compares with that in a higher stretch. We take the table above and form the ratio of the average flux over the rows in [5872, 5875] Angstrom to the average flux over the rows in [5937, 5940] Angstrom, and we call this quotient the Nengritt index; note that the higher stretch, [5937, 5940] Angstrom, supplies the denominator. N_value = 1.0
